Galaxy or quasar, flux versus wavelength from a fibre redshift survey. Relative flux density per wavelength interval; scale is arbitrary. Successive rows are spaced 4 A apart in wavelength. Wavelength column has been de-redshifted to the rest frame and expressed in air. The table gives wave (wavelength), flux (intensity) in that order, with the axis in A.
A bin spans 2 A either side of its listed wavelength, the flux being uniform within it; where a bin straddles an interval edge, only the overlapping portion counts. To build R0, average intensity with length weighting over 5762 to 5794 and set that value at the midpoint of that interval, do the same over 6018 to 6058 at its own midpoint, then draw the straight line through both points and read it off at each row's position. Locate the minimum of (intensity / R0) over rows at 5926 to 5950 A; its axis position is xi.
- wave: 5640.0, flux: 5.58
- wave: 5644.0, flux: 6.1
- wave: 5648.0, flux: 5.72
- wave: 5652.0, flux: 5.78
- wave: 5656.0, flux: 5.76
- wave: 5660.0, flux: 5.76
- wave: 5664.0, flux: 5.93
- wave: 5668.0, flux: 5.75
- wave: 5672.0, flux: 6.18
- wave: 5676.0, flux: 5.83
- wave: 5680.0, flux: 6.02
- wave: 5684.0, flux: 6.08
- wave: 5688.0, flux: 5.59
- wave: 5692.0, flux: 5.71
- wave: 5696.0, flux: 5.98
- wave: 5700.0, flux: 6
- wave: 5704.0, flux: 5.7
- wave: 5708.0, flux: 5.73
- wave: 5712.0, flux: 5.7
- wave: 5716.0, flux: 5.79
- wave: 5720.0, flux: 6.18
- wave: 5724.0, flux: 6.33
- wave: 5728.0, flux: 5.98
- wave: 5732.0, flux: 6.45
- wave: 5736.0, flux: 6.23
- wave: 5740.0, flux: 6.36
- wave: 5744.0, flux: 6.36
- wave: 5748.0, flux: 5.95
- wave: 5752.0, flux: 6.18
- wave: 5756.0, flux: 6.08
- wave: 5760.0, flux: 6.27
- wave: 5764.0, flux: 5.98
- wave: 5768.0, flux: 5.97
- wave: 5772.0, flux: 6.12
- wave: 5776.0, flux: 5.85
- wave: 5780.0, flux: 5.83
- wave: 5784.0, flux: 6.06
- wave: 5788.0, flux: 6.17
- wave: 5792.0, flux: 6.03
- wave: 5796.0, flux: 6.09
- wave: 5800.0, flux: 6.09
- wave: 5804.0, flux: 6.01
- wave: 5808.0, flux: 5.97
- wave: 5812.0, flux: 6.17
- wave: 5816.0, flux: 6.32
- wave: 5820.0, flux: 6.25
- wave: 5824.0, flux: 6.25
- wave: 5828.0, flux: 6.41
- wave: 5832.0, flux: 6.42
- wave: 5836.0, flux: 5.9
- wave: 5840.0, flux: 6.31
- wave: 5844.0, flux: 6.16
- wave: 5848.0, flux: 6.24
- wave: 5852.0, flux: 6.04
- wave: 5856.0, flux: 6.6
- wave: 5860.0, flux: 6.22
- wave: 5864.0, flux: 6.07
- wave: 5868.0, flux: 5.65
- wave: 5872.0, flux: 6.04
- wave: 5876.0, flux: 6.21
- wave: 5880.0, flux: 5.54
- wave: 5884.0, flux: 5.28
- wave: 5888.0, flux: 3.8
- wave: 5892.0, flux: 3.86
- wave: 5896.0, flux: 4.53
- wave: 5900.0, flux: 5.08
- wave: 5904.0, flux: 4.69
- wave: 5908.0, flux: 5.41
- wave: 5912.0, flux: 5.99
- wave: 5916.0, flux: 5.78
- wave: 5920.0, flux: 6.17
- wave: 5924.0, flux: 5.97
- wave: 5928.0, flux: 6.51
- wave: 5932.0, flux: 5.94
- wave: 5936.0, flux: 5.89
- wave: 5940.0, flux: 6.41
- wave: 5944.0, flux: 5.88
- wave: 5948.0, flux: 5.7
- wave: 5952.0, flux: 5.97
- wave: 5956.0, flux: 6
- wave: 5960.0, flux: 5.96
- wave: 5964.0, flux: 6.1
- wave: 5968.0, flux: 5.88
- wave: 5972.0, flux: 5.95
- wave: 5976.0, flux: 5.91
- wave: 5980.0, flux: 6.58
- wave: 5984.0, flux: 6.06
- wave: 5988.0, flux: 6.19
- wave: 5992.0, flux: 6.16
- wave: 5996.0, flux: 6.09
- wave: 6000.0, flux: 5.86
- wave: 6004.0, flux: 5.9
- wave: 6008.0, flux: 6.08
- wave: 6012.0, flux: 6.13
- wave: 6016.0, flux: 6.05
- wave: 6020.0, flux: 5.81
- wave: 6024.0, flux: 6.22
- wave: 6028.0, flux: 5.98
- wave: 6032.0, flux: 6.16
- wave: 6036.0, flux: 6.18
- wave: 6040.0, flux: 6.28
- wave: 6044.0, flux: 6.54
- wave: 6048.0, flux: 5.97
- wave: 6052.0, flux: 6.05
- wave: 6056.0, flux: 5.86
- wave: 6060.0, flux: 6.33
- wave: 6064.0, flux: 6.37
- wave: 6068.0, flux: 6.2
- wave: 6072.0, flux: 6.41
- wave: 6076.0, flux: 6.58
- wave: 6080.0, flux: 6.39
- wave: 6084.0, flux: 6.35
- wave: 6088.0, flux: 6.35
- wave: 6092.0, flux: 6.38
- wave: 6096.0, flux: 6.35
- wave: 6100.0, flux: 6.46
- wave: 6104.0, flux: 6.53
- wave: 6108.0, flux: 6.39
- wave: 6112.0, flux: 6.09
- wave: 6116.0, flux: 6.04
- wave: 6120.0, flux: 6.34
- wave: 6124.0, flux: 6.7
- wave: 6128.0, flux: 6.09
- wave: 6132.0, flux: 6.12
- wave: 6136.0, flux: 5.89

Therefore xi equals 5948.0 A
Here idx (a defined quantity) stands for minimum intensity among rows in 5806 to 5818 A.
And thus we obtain 5.97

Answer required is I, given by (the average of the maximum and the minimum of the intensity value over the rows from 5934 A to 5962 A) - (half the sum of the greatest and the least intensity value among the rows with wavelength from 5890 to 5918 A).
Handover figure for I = 1.13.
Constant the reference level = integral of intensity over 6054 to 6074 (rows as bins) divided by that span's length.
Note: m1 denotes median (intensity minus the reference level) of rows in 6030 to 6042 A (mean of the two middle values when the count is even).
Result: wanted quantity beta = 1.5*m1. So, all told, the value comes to -0.08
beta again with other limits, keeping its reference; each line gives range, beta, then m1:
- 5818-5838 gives 0.02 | 0.02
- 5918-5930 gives -0.10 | -0.06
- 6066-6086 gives 0.23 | 0.16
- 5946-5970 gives -0.40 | -0.27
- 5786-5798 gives -0.22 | -0.14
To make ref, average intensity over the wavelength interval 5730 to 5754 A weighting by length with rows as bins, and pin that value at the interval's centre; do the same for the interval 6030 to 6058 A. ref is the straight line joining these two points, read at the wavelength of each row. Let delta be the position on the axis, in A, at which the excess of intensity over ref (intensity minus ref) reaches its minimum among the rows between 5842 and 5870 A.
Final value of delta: 5868.0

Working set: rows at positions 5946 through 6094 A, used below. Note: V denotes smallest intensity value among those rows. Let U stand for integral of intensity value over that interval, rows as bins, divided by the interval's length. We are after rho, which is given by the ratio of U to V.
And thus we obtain 1.08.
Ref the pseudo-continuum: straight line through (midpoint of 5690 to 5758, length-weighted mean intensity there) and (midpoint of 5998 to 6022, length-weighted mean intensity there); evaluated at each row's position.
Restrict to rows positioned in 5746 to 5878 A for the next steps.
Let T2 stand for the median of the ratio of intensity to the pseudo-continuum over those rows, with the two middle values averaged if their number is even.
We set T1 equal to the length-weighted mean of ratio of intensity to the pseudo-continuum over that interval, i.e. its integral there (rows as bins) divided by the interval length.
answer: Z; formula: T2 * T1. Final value 1.03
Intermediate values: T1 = 1.02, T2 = 1.01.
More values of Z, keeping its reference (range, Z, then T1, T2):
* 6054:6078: 1.13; 1.06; 1.07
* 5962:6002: 1.03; 1.02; 1.02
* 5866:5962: 0.92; 0.93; 0.98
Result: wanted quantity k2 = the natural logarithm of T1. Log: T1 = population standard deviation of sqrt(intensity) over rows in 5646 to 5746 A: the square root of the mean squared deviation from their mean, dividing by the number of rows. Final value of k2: -3.0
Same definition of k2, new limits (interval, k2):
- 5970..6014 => -3.3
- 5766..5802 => -3.8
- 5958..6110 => -3.1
